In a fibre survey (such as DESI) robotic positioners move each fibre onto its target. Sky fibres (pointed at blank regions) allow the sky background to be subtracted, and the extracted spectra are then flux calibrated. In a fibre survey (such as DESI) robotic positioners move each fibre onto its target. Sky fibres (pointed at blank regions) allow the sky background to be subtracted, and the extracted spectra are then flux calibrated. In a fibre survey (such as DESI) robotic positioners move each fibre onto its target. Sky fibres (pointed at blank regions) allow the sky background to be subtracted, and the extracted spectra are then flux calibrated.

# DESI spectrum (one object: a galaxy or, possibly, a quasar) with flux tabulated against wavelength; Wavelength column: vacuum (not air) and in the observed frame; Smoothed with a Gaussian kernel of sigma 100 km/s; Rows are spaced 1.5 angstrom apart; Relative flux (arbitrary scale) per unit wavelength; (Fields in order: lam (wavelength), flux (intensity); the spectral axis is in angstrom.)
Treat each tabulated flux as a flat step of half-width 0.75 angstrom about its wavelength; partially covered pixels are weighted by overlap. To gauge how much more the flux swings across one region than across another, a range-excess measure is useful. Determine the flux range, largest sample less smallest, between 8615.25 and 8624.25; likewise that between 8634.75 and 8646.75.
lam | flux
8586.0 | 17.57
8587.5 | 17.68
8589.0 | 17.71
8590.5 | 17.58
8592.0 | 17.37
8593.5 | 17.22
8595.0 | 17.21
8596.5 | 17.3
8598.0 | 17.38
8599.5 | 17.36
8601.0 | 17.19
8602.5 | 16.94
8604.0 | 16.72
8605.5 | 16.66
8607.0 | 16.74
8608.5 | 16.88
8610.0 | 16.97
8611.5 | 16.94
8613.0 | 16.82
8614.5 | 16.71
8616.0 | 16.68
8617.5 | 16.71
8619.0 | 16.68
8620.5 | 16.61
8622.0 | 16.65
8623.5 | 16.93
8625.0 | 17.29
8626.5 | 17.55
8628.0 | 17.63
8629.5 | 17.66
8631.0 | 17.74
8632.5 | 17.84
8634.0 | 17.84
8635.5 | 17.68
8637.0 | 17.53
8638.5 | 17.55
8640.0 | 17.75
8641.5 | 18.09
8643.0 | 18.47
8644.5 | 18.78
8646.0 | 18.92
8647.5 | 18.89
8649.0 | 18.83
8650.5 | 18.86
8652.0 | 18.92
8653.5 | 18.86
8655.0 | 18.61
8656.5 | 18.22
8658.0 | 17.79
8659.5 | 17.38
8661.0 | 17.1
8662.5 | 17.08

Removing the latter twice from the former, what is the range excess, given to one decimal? -2.5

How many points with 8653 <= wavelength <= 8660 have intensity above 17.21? 5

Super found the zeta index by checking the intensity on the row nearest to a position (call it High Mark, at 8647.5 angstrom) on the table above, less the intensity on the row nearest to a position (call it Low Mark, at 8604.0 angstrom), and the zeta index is 2.2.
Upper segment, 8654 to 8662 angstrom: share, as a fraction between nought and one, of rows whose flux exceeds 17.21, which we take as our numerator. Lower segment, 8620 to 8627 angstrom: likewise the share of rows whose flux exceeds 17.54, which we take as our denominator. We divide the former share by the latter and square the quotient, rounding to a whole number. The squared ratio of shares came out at 16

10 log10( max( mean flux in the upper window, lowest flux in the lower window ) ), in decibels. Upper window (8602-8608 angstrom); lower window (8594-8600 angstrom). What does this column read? 12.4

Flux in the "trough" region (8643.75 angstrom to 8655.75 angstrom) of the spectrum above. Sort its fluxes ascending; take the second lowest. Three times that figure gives 56.3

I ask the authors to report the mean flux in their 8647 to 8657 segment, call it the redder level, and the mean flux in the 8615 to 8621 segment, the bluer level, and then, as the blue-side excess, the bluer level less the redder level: -2.1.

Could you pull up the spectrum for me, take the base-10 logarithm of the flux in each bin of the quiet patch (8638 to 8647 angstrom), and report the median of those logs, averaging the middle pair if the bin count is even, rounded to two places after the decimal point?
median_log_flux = 1.26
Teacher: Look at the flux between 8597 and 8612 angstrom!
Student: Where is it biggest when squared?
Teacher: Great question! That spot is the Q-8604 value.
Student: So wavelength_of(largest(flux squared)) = 8598.0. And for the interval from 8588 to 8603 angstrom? 8589.0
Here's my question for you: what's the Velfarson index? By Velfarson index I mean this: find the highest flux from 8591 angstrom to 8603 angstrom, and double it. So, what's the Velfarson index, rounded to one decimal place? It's 34.8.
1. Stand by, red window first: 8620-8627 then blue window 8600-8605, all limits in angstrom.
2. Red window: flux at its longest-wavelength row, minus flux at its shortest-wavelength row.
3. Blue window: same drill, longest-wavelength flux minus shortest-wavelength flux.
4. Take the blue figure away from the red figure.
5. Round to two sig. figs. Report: 1.4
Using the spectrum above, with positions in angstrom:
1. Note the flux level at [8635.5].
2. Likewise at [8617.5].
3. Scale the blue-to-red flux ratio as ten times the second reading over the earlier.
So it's 9.5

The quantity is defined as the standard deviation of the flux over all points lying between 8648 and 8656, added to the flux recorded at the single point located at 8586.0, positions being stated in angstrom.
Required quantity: 17.7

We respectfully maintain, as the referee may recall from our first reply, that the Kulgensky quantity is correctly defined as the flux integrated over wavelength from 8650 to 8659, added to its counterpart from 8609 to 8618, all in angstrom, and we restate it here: 318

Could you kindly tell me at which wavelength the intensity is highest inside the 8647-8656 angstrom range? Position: 8652.0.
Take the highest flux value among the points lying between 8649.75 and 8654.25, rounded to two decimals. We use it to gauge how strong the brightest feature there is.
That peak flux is 18.92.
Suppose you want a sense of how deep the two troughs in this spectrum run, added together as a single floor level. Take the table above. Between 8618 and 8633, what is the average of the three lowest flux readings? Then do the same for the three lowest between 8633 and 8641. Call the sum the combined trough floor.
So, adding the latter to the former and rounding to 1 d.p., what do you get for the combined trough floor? 34.2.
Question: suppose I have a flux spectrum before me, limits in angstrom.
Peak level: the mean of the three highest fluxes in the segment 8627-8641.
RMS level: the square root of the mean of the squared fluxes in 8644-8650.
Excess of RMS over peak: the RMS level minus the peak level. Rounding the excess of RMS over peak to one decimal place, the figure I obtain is 1.0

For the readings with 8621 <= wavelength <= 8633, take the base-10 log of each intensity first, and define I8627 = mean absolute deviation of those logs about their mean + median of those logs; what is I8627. 1.25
